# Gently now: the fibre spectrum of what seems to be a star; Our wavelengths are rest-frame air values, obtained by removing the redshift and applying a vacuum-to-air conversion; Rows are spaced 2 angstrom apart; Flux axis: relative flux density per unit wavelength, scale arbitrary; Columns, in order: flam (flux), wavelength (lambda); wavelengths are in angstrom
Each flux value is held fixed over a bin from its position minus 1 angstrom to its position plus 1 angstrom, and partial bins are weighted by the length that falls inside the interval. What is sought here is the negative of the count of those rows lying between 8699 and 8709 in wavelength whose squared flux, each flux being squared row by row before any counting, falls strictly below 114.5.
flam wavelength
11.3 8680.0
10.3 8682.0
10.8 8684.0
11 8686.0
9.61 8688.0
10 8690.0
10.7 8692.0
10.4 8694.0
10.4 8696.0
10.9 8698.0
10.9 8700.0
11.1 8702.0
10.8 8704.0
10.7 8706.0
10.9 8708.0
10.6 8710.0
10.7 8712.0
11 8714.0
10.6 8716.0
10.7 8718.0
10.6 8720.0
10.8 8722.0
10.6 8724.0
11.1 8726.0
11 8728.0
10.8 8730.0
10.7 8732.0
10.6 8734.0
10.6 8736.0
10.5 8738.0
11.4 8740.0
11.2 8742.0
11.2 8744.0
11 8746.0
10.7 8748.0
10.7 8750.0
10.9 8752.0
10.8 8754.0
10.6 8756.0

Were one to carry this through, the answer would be -1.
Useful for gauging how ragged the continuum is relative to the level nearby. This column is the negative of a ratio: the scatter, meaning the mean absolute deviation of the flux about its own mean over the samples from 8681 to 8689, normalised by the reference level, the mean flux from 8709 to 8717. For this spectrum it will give -0.044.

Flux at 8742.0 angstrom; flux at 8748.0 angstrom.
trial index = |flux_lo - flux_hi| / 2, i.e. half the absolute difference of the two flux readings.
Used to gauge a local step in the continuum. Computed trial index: 0.25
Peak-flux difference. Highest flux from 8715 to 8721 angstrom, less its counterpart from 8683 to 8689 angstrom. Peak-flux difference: -0.30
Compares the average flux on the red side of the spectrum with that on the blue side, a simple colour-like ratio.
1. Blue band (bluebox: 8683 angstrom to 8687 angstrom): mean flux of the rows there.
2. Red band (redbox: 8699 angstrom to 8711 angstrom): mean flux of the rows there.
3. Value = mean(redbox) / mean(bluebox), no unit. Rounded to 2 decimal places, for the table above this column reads 0.99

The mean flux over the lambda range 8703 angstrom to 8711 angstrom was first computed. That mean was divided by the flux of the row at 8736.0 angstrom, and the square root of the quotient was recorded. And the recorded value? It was 1.01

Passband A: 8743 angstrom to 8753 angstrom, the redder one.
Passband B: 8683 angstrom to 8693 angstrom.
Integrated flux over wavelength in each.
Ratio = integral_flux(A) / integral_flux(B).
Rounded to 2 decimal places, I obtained 1.05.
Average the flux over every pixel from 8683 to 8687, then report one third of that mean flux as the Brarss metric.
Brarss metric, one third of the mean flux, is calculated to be 3.63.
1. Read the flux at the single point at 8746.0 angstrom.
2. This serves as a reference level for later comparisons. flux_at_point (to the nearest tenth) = 11.0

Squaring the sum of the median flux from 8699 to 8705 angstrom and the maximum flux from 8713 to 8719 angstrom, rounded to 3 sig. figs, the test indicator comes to 480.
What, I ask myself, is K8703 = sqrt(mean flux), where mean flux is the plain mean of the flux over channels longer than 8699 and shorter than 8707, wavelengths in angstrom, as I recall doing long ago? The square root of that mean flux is 3.30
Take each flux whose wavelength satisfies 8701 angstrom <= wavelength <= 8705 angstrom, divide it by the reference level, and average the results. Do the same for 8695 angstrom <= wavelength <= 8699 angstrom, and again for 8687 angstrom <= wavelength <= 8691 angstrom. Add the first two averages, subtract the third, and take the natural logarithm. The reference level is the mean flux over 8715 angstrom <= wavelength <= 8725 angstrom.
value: 0.10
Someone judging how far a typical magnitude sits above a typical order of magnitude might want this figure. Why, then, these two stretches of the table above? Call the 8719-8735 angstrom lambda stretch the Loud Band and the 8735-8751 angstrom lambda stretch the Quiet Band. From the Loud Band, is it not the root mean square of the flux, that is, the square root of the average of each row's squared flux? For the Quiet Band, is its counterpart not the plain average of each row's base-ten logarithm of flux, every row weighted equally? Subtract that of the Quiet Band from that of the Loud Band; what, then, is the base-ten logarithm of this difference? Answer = 0.989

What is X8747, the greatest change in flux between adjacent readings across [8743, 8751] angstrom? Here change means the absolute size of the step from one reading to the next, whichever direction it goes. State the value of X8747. 0.30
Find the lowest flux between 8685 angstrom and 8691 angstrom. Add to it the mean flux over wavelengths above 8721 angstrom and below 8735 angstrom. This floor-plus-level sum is 20.4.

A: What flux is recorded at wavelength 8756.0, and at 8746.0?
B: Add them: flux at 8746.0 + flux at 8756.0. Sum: 21.6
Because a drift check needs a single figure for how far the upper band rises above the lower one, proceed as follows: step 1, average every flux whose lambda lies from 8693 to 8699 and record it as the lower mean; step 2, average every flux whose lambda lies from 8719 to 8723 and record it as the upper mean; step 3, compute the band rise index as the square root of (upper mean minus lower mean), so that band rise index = 0.37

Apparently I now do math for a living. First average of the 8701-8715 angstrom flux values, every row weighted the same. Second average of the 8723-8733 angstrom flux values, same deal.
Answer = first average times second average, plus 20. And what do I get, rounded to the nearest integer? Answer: 137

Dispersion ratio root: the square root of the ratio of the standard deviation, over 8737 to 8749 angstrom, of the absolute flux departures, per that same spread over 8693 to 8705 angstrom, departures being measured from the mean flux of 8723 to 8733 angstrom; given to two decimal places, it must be 0.90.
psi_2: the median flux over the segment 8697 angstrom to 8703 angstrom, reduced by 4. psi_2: 6.90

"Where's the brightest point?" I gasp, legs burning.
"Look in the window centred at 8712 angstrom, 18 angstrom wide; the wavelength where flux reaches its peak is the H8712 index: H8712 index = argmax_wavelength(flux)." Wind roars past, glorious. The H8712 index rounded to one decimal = 8714.0 angstrom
